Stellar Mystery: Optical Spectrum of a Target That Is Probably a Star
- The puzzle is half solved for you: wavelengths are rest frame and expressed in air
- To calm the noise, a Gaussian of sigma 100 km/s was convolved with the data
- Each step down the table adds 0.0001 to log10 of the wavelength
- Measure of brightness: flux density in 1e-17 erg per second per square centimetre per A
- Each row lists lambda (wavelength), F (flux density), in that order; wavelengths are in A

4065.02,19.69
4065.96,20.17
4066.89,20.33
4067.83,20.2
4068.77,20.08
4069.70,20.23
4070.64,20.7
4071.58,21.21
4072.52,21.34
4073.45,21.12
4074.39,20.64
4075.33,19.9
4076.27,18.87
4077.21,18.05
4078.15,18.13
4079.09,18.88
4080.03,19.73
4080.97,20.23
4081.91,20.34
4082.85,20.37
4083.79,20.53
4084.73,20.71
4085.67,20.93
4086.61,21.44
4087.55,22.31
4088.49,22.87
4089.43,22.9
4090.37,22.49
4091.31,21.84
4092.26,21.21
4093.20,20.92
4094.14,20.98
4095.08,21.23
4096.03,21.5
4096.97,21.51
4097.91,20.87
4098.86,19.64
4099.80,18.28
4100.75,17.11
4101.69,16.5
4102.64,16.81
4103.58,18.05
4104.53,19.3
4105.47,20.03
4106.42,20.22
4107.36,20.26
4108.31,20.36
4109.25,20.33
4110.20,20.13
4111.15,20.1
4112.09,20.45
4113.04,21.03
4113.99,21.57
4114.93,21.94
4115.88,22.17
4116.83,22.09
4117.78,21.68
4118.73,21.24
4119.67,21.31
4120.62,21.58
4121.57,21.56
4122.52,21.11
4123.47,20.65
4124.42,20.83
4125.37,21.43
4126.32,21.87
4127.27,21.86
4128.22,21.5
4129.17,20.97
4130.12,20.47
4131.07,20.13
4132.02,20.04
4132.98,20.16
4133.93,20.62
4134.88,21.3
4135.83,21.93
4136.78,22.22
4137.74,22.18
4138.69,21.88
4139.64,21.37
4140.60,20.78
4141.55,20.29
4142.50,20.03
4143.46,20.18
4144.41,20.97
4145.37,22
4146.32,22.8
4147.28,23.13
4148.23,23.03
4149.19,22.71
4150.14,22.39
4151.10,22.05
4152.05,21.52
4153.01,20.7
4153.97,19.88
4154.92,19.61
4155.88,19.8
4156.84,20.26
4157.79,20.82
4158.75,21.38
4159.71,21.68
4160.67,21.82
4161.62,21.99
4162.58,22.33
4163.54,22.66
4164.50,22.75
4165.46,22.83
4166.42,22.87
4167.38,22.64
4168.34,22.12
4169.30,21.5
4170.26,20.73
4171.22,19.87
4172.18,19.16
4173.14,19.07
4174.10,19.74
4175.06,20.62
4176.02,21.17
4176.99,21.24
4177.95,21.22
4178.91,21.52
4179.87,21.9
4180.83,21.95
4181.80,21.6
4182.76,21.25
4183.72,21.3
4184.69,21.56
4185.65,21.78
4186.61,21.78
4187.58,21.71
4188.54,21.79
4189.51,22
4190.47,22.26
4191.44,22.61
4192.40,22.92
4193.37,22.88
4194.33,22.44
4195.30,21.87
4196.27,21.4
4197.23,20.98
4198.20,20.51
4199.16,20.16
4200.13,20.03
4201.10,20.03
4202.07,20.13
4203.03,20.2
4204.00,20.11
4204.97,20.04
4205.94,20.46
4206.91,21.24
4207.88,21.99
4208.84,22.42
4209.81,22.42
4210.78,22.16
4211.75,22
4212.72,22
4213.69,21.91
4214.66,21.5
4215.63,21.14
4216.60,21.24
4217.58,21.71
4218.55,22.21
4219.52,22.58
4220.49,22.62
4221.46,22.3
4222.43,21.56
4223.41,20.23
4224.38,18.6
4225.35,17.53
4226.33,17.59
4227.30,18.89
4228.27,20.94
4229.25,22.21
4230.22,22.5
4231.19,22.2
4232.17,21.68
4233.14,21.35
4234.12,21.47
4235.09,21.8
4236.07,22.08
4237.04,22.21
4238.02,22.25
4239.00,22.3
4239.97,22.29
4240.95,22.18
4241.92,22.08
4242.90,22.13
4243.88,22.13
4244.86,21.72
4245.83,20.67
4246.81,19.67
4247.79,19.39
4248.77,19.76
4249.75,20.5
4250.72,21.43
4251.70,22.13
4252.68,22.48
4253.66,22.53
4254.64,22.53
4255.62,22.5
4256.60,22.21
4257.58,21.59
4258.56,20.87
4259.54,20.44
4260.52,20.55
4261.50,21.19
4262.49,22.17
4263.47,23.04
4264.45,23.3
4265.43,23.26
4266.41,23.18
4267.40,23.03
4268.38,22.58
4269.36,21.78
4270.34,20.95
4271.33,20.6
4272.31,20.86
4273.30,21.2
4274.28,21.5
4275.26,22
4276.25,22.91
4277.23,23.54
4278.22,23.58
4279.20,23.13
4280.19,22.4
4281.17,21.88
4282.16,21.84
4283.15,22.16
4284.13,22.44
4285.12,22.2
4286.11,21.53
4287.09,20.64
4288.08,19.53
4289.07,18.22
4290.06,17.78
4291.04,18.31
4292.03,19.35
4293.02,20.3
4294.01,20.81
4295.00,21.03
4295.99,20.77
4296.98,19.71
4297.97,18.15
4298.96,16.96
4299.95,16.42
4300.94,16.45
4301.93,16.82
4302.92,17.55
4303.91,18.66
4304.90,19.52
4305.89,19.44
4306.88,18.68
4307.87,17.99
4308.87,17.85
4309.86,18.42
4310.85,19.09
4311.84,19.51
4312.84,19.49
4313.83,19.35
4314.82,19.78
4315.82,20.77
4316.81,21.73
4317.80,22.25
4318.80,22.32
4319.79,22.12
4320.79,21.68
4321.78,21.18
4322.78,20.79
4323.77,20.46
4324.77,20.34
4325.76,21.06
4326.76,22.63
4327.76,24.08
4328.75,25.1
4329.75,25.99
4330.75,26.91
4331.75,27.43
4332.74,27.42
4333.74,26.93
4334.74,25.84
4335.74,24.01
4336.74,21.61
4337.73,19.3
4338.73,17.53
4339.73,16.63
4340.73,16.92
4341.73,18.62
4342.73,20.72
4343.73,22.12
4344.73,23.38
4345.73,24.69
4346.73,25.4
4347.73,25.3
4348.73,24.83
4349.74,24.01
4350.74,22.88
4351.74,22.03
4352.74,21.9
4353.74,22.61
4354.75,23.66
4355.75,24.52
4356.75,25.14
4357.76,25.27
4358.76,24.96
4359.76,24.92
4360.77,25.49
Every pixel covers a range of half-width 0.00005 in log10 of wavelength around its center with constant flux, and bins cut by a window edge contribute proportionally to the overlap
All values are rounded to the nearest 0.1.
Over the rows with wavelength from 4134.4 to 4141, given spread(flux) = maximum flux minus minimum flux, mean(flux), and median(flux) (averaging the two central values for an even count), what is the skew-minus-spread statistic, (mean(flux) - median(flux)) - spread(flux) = -1.7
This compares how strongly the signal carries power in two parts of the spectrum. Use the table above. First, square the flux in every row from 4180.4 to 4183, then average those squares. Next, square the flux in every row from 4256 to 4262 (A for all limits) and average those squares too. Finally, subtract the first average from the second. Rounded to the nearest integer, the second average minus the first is -19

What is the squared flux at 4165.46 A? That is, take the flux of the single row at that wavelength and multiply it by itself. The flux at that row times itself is 521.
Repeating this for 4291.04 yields 335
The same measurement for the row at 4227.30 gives 357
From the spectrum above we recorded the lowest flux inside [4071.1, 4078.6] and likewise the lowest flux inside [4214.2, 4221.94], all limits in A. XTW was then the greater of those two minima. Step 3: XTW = 21.1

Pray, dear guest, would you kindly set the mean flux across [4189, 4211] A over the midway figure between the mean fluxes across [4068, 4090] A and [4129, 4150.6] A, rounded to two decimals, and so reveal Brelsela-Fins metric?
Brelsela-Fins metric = 1.02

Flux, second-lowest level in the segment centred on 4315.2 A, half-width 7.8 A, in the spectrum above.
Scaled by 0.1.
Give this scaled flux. 1.80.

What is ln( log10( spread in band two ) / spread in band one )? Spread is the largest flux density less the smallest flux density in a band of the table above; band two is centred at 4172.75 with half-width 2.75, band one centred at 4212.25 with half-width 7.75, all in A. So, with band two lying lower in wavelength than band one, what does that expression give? -2.45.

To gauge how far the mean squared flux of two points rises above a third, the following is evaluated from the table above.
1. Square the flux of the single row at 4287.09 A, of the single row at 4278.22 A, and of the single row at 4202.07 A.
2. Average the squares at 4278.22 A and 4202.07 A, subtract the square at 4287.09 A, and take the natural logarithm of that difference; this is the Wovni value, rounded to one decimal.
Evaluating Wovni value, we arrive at 4.0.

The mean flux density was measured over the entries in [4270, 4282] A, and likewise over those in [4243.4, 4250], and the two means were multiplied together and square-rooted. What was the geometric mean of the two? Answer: 21.3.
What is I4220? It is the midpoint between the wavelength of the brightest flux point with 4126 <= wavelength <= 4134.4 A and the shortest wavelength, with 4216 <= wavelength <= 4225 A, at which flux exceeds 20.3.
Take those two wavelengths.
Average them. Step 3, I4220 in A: 4171.5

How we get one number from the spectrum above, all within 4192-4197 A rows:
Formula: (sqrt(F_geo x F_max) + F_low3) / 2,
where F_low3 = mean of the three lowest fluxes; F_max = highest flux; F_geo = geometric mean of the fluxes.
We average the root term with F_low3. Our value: 22.3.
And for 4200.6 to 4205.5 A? 20.1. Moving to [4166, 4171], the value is 21.9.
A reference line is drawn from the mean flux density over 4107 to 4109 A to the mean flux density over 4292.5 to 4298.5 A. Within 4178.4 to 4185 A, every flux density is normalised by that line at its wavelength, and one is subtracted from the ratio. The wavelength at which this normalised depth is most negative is 4182.76 A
